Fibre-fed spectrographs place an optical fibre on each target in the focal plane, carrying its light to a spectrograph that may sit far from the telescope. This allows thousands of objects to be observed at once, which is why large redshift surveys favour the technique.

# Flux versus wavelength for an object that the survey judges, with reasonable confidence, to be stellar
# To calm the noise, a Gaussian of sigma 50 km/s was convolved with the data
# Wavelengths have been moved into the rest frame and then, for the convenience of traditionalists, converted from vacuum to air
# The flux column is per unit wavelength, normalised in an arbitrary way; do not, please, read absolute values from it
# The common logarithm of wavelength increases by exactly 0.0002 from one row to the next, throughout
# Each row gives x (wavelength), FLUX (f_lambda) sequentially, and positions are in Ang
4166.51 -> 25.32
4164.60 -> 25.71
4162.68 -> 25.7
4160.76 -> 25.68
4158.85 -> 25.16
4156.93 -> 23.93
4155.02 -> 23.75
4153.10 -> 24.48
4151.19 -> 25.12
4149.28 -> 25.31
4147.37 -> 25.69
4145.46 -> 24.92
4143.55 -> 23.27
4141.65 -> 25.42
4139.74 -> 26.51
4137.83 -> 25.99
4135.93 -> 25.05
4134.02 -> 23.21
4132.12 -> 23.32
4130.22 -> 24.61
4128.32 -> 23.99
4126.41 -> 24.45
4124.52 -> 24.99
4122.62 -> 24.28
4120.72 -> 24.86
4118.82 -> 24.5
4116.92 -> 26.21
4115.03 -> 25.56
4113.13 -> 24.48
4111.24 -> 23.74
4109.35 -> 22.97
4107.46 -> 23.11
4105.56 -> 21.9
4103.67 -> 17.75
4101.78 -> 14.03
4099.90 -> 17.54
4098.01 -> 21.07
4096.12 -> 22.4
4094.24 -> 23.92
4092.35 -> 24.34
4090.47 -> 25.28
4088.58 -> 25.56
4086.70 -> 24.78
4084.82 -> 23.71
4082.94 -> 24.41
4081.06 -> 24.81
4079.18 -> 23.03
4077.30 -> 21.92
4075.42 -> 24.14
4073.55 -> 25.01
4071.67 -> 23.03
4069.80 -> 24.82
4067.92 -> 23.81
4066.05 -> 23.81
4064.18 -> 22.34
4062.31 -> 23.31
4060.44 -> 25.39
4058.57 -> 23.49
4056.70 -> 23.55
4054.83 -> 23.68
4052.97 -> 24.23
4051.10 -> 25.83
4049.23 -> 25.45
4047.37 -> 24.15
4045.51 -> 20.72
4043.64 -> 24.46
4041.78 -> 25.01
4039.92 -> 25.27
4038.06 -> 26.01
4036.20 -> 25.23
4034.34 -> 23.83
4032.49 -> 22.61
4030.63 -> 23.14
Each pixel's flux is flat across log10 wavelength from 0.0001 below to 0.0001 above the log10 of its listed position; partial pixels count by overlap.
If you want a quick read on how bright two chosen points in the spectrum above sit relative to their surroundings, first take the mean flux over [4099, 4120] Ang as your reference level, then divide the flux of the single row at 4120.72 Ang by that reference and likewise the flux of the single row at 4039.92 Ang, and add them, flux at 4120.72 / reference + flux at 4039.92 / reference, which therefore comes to 2.28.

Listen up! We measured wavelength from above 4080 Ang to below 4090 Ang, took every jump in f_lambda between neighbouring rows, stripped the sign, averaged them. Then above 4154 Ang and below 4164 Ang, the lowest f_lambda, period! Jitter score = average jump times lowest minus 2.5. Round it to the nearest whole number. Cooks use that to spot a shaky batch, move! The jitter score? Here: 15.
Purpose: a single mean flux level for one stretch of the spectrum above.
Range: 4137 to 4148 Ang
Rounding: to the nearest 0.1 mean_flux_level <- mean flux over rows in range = 25.3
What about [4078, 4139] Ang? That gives 23.4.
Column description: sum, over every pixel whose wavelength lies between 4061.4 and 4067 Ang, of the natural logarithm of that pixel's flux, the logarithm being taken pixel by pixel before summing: 9.43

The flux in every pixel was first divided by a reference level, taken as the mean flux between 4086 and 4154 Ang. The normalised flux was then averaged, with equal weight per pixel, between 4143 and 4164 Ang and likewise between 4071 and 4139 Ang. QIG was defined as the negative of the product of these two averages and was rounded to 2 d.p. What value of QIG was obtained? -1.03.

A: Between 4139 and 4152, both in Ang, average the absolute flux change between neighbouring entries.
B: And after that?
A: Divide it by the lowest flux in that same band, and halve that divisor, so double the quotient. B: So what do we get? 0.09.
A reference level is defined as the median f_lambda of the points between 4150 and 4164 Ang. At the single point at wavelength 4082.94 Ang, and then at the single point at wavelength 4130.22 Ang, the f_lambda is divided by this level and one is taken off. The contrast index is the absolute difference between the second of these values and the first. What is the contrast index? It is 0.008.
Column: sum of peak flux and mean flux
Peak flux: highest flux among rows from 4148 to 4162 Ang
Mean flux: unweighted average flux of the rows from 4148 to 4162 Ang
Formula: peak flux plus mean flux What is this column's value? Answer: 50.5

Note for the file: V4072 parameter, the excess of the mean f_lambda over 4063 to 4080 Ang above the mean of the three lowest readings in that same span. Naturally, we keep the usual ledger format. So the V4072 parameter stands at 1.12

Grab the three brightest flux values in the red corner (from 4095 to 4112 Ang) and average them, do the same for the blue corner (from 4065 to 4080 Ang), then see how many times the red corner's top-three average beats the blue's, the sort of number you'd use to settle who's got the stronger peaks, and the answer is 0.94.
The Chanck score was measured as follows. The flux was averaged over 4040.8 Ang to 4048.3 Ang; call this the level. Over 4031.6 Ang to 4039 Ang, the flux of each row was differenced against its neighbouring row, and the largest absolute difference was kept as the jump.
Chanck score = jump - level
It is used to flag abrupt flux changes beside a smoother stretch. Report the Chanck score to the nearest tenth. -22.2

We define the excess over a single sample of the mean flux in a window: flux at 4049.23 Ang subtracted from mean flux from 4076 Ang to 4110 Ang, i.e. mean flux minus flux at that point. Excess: -3.1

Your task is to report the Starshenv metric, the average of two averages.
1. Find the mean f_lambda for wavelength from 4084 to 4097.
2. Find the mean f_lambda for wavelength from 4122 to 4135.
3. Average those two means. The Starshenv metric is 24.2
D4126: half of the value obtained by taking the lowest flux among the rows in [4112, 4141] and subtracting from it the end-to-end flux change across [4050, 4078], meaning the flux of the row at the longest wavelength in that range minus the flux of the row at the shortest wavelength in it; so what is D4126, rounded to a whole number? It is 14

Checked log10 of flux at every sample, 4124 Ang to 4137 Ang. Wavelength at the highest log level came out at 4135.93 Ang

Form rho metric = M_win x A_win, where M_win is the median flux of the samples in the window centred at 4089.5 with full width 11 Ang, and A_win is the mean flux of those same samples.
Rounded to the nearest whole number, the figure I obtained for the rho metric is 604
